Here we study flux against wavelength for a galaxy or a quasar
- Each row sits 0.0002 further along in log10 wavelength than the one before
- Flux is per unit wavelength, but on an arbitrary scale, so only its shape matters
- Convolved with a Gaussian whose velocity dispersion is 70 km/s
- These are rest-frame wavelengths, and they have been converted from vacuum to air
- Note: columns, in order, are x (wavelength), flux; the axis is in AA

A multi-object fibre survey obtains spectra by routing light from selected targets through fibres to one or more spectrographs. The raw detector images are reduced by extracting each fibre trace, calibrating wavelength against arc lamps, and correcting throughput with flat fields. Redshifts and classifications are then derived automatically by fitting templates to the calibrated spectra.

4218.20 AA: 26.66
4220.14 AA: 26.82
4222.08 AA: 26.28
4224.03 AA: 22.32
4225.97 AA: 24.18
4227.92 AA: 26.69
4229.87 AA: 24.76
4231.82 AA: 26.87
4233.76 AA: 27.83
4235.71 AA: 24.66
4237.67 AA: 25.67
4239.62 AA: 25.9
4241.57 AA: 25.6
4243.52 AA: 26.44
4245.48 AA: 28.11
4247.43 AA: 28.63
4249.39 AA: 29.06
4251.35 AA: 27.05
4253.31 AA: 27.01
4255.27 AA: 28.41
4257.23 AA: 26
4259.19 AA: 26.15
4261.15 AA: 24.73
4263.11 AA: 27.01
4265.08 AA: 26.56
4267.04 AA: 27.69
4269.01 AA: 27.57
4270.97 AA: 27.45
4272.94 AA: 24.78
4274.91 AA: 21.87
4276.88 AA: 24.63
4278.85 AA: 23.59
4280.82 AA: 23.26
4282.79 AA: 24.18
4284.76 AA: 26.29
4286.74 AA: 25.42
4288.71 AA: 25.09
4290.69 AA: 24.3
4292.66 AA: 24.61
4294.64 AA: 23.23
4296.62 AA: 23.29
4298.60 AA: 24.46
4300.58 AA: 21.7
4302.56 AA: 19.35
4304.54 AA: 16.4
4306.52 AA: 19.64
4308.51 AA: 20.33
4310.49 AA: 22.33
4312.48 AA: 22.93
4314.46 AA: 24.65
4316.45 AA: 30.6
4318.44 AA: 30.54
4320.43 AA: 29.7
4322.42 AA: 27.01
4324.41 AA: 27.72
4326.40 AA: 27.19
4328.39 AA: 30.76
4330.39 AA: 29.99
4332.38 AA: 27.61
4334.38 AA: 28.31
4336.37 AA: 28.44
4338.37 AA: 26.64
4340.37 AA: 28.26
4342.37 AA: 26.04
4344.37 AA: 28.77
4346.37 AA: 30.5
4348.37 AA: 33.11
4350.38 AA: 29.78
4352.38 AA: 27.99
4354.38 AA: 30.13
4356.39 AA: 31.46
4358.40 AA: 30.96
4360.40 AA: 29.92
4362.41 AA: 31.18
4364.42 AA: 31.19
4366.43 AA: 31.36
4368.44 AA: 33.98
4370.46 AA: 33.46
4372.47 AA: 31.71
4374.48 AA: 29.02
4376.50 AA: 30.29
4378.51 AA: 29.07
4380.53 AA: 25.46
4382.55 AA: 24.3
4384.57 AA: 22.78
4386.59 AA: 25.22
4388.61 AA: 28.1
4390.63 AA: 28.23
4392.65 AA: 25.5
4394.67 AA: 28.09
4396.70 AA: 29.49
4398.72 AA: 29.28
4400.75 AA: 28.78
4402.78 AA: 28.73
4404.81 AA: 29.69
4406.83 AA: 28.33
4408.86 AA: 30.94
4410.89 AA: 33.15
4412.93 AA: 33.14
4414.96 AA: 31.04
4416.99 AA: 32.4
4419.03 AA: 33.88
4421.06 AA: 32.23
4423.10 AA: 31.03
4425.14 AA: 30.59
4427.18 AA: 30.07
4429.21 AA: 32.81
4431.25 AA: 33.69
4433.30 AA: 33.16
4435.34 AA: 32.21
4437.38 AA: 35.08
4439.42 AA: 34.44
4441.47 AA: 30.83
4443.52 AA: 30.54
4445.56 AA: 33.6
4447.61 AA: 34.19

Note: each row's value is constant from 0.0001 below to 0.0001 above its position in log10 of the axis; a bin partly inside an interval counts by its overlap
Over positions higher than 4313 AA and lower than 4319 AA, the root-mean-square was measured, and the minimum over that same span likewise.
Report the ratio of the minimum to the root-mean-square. 0.86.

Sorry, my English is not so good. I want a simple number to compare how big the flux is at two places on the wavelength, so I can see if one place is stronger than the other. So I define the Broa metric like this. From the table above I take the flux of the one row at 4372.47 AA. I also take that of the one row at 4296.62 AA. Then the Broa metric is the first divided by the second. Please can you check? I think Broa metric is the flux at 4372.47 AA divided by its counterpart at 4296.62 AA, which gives 1.36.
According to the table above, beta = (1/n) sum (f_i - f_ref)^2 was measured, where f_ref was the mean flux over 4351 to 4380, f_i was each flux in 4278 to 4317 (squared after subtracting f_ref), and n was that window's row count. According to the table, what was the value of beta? 65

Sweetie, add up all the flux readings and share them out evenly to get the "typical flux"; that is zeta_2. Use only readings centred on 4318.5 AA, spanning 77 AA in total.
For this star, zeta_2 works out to 26.2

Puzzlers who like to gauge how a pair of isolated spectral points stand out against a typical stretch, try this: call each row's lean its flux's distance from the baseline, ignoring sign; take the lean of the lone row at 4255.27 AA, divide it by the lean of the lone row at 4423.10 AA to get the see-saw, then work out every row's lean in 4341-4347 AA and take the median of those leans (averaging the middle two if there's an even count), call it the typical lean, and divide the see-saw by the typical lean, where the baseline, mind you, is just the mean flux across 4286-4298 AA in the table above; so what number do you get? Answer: 0.14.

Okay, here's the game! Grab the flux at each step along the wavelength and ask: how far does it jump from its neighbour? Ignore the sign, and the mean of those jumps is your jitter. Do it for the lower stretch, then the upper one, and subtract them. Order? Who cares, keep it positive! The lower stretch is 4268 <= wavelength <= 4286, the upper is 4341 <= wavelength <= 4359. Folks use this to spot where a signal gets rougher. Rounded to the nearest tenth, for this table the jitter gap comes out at 0.4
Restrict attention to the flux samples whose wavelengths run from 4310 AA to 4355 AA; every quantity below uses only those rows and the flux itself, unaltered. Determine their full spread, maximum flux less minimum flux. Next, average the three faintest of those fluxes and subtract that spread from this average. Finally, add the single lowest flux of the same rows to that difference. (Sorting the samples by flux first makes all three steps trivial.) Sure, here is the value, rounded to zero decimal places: 35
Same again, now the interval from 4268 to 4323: 21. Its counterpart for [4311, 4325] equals 40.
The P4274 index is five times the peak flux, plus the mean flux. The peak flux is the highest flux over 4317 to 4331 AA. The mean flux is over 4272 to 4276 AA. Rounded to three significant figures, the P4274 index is 177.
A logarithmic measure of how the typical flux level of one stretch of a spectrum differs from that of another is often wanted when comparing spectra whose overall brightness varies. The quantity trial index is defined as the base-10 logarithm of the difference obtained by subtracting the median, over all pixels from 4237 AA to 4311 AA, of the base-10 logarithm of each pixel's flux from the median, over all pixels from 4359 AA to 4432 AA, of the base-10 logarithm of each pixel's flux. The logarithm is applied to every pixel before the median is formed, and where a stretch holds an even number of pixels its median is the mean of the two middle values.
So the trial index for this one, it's -1.11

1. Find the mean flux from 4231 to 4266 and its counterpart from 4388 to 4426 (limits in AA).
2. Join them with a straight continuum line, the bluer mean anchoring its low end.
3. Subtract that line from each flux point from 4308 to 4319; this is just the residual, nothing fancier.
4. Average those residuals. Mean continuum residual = -2.9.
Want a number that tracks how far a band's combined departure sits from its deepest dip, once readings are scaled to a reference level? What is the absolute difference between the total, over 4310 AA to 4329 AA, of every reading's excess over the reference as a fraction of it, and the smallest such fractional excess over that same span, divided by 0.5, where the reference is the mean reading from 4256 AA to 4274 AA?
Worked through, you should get 1.0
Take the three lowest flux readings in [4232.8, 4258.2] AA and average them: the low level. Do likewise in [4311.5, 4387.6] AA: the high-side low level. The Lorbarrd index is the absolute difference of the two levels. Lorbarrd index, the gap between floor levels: 2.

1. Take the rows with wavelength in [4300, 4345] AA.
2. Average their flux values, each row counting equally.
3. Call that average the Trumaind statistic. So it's 25.9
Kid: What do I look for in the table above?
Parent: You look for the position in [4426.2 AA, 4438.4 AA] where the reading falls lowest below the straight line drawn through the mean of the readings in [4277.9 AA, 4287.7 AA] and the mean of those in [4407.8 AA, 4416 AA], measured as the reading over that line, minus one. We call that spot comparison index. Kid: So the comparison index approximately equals 4427.18 AA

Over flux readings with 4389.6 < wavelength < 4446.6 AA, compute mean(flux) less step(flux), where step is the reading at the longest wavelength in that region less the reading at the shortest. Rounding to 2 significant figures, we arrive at 26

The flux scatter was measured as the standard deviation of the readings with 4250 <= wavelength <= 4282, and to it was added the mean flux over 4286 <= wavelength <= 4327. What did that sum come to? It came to 26.1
